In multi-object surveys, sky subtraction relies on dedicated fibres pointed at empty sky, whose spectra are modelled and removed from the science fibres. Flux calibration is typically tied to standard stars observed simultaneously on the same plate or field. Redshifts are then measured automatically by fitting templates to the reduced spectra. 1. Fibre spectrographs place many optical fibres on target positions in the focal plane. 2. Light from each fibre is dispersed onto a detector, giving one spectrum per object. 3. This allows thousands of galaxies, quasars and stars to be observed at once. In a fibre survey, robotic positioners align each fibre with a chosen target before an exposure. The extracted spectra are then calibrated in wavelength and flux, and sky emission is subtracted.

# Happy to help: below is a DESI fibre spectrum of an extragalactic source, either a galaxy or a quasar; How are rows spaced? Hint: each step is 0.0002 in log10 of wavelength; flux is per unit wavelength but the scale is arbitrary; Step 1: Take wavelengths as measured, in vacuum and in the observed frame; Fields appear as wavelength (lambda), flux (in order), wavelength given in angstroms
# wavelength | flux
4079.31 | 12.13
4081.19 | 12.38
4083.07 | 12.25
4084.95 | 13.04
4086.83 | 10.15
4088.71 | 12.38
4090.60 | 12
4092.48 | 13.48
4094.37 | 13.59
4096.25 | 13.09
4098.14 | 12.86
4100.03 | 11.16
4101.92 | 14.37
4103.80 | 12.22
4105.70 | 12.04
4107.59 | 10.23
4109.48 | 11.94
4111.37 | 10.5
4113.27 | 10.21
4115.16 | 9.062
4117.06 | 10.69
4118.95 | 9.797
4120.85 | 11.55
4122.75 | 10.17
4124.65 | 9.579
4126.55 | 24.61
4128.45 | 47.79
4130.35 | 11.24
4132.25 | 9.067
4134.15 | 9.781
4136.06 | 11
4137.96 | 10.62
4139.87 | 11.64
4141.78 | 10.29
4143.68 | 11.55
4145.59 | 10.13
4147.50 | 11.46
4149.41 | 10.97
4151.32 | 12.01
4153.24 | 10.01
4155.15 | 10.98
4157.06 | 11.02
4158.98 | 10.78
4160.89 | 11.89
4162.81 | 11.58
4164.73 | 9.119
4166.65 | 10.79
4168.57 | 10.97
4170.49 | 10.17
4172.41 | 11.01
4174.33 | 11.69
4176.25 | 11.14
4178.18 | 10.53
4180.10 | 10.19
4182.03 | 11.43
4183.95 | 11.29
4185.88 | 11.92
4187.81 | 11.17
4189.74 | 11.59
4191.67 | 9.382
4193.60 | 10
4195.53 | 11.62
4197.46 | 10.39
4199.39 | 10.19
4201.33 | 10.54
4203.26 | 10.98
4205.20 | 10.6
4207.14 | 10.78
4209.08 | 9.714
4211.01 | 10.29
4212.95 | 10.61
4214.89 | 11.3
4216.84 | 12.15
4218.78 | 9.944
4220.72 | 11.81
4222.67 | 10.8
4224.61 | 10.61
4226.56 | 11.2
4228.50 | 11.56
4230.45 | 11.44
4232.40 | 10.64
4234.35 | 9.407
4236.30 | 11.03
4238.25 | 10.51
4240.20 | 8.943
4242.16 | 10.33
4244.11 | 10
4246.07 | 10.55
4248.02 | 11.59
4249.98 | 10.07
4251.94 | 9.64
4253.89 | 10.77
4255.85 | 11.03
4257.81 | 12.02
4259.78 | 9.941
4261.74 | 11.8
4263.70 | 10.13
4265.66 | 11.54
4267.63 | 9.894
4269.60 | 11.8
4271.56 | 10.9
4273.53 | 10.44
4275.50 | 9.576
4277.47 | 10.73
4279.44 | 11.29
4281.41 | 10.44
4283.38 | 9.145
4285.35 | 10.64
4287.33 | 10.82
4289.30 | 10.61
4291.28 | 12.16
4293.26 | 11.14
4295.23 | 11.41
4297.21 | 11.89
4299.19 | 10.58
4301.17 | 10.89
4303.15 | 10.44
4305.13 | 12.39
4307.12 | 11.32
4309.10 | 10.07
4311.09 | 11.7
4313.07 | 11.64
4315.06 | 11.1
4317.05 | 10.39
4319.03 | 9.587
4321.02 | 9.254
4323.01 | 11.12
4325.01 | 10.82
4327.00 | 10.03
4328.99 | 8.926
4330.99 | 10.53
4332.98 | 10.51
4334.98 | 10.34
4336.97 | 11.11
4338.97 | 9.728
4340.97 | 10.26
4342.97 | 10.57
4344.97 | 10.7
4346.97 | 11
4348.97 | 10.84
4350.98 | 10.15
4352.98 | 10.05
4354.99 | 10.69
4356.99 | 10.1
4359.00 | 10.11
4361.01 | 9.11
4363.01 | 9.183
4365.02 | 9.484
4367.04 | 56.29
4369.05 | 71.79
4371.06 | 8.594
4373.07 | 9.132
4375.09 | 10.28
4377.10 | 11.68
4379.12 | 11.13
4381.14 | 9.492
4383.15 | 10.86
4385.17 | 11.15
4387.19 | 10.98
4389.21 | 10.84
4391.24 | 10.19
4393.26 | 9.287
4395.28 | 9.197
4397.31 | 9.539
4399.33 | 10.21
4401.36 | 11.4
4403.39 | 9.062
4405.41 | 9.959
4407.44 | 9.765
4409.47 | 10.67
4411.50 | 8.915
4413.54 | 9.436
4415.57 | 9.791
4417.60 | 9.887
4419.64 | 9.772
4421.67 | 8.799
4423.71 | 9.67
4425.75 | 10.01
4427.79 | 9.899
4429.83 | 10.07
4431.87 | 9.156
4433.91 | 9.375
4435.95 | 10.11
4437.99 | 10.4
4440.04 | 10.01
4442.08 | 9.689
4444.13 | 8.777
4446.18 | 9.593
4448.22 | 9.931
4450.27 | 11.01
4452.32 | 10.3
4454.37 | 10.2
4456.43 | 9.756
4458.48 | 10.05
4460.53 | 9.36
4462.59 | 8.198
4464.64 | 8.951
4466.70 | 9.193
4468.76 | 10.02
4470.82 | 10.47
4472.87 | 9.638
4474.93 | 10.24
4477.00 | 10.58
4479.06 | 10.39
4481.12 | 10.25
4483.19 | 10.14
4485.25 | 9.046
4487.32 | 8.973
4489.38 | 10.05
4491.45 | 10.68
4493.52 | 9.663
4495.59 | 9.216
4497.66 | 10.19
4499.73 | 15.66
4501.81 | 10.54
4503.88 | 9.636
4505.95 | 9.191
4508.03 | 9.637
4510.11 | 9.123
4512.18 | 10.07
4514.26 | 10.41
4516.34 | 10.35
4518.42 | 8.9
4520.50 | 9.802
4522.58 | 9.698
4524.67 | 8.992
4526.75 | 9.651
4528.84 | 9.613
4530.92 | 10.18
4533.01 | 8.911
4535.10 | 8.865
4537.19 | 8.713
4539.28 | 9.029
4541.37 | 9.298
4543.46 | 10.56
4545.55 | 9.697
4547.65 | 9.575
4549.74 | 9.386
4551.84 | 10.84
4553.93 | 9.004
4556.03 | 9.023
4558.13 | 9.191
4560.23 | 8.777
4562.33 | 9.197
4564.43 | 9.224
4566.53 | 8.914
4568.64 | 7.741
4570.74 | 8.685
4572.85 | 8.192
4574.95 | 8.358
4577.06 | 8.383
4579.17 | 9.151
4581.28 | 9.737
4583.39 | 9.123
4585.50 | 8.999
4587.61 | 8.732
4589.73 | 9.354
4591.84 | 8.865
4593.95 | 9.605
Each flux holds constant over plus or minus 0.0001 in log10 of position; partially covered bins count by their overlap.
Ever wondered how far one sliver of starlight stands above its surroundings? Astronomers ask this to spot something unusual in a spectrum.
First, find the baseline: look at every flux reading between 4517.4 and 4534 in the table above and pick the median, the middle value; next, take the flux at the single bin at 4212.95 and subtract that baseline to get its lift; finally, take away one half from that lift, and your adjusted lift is 0.5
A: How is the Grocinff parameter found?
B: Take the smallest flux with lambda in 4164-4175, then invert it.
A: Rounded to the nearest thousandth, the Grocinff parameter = 0.110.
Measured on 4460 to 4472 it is 0.122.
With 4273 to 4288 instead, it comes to 0.109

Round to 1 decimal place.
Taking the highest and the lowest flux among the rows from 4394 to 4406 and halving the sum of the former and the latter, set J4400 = 10.2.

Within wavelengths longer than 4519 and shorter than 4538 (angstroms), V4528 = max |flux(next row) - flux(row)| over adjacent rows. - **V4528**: 1.3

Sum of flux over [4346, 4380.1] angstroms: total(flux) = 280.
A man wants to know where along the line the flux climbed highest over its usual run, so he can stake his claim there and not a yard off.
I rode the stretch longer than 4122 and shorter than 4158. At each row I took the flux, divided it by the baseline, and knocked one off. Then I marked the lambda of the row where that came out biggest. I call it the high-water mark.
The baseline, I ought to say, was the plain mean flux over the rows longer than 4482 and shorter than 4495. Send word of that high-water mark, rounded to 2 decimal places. 4128.45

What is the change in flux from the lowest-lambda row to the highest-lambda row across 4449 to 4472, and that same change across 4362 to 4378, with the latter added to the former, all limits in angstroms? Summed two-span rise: 1.96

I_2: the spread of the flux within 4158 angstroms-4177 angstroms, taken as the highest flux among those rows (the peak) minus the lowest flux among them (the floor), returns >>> 2.8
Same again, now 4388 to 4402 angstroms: 2.2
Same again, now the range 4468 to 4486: 1.5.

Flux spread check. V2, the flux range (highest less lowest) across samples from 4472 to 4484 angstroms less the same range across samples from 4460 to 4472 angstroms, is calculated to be -1.3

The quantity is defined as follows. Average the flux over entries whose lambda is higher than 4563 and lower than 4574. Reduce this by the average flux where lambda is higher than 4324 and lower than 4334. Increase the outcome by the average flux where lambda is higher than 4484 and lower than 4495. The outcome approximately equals 8.1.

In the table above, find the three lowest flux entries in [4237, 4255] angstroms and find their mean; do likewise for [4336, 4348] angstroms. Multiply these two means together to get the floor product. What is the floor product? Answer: 97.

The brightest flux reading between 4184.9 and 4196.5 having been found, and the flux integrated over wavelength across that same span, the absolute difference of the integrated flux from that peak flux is 115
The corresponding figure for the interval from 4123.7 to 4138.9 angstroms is 206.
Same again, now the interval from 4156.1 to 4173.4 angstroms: 175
